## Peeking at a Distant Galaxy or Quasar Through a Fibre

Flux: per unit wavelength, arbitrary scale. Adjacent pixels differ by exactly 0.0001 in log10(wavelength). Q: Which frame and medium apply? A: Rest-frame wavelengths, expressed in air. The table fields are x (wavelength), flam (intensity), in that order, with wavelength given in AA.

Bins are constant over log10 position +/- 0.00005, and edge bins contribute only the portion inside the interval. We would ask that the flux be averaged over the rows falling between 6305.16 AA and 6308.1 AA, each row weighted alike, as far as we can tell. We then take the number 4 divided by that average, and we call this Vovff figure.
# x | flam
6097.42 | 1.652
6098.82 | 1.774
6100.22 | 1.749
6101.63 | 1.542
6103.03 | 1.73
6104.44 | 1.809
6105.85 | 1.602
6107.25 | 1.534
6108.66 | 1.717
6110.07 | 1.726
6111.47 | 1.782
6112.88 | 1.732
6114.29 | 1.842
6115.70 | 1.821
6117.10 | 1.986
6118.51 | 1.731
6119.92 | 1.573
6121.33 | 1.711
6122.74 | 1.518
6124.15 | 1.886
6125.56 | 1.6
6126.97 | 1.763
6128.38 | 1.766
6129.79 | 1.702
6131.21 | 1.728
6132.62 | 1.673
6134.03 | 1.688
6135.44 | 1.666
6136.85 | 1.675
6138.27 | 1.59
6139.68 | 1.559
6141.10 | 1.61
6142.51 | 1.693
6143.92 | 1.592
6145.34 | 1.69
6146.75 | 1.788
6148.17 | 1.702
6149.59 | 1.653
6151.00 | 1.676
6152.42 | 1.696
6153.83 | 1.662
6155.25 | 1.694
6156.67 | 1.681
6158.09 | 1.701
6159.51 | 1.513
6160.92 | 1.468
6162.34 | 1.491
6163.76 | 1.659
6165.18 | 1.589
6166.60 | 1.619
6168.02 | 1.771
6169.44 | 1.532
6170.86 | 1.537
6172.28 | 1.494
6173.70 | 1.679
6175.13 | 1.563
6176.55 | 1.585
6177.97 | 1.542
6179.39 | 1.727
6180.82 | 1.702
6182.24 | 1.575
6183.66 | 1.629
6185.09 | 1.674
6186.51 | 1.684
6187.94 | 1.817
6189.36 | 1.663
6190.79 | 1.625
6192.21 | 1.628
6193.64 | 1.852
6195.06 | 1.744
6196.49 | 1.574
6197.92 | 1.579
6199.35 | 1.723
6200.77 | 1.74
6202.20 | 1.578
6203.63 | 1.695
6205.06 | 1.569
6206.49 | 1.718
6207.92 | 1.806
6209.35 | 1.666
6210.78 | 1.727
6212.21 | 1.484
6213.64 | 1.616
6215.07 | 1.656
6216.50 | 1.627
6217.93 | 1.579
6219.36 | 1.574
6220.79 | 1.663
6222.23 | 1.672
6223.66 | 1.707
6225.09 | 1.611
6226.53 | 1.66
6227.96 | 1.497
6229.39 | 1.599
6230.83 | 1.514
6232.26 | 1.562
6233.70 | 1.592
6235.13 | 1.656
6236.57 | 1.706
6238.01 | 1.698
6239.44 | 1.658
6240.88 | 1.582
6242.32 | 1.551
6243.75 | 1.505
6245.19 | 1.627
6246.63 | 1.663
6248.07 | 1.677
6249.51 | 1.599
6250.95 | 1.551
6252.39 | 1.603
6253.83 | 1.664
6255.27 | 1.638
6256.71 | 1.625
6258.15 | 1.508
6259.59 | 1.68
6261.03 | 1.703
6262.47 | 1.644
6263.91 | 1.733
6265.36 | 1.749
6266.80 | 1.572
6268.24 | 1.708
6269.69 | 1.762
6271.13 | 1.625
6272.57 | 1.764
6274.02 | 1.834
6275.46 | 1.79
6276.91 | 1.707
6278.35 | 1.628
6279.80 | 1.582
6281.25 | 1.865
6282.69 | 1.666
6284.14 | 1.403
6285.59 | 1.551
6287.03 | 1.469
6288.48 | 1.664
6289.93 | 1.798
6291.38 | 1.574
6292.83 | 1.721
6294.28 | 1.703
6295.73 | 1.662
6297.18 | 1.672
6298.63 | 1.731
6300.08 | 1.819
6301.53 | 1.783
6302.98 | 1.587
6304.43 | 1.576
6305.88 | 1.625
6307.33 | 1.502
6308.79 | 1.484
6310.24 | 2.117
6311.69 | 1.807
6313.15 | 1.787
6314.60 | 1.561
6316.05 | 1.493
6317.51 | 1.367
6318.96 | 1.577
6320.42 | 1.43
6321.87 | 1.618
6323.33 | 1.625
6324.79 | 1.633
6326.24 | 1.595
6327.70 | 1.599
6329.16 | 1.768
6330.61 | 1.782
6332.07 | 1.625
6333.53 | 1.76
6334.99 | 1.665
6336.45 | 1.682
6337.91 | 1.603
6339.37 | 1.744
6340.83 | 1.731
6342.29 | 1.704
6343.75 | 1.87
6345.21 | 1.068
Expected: 2.56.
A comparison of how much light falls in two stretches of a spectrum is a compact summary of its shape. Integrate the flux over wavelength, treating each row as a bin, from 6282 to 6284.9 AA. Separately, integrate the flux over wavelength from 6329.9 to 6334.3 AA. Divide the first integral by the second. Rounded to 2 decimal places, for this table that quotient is 0.59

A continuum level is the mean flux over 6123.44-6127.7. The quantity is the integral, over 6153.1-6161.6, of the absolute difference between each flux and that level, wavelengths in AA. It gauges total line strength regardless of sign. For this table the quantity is 1.1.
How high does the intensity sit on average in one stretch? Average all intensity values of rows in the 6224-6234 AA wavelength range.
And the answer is 1.58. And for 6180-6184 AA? 1.64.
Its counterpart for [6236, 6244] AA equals 1.62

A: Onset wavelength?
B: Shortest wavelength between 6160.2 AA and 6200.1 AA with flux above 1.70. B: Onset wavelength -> 6168.02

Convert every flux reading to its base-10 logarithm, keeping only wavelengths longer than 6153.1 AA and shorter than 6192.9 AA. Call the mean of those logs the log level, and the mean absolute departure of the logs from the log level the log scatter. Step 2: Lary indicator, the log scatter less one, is -0.981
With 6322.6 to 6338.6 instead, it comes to -0.985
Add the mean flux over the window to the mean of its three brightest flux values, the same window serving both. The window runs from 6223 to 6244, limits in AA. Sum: 3.31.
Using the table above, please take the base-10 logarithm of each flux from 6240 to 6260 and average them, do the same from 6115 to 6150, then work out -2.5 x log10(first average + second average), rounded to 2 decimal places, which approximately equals 0.91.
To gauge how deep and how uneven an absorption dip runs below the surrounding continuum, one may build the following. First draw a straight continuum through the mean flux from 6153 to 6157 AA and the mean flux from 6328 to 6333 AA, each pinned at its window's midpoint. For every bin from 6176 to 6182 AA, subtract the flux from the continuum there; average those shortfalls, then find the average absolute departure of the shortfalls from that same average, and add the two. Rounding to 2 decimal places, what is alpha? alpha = 0.12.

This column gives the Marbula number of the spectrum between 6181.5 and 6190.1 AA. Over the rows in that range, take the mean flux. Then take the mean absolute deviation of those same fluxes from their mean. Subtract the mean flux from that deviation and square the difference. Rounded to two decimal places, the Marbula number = 2.63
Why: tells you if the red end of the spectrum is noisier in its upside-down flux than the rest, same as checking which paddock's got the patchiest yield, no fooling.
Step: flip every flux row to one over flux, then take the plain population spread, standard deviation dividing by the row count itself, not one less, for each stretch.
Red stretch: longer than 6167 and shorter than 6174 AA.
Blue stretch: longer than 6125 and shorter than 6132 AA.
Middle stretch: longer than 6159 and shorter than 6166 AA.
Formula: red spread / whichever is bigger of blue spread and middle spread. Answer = 1.4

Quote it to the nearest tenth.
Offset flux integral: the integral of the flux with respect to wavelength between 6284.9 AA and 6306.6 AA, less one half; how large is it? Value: 35.6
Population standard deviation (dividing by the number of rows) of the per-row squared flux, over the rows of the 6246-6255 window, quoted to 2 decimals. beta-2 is 0.15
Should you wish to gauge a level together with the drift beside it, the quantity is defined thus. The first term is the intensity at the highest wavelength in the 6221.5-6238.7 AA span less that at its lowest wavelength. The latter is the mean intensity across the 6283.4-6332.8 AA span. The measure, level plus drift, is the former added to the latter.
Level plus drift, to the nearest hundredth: 1.66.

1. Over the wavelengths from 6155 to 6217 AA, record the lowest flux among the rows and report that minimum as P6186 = 1.468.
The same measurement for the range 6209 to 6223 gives 1.484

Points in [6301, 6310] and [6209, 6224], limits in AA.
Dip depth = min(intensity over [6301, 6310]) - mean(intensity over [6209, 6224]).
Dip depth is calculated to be -0.15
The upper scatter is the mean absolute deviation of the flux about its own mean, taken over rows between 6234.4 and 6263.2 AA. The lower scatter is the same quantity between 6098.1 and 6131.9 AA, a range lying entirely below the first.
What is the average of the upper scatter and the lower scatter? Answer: 0.066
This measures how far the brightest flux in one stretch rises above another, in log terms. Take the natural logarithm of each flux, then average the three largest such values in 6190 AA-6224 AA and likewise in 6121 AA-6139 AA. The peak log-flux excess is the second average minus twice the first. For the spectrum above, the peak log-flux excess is -0.59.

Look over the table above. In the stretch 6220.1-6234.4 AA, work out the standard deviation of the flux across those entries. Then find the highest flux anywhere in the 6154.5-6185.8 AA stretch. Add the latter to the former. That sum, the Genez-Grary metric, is 1.84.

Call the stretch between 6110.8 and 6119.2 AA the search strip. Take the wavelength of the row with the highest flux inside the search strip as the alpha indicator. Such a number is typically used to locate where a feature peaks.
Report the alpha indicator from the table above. 6117.10 AA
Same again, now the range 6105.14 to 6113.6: 6111.47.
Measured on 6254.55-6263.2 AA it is 6261.03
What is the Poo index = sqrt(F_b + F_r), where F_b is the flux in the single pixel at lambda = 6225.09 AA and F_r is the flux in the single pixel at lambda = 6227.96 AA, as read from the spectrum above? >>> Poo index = 1.76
